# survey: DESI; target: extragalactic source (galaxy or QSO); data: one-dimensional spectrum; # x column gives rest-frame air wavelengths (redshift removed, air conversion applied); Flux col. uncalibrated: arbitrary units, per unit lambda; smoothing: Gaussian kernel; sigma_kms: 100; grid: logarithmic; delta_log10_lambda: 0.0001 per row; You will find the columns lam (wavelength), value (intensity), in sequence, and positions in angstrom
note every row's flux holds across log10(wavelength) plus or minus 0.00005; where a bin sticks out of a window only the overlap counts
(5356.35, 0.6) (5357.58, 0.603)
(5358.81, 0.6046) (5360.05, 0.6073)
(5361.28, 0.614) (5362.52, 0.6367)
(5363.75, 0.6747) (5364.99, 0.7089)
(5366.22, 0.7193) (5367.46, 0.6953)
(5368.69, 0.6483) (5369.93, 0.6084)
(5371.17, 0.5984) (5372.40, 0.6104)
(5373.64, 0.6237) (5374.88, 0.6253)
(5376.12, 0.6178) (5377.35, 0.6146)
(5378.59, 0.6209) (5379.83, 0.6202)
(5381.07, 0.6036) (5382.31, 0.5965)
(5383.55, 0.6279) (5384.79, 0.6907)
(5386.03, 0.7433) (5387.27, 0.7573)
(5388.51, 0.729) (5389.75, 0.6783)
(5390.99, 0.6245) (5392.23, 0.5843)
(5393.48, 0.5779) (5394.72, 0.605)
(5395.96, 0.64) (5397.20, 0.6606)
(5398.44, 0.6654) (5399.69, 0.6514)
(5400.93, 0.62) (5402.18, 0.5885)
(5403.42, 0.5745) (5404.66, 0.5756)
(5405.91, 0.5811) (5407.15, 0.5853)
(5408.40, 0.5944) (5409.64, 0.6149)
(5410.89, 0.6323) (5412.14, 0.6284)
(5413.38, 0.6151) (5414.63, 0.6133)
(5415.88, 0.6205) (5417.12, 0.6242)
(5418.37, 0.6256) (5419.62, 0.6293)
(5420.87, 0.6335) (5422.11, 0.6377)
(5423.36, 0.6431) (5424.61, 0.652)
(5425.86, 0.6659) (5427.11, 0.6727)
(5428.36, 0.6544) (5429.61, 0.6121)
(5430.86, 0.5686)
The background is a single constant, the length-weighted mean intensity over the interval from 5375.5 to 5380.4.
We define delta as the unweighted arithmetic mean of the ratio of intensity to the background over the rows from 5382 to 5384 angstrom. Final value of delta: 0.99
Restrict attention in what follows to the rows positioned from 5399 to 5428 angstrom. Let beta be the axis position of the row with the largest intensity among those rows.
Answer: 5427.11 angstrom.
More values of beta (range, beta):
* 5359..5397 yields 5387.27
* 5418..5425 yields 5424.61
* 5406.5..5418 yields 5410.89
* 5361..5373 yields 5366.22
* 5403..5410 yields 5409.64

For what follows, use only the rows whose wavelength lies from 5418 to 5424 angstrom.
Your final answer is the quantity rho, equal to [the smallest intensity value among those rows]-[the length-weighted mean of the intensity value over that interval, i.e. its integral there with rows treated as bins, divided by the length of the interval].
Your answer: -0.009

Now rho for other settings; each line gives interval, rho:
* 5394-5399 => -0.037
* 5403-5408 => -0.005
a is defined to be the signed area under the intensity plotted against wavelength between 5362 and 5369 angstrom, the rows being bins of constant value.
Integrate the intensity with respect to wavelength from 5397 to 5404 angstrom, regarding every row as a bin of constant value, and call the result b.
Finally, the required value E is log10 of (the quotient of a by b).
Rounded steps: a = 4.78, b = 4.37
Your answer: 0.039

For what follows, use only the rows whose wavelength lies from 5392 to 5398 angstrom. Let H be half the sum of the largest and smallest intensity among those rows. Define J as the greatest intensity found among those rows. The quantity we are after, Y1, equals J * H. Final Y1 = 0.41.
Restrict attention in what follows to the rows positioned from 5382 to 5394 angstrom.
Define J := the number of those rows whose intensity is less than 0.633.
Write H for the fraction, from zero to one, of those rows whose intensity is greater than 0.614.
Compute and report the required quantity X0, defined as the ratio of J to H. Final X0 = 7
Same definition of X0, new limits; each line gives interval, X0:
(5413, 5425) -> 7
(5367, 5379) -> 11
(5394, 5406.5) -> 12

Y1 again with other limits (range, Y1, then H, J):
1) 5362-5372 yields 0.47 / 0.66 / 0.7193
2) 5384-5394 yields 0.51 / 0.67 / 0.7573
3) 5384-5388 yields 0.55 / 0.72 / 0.7573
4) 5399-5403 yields 0.40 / 0.62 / 0.6514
